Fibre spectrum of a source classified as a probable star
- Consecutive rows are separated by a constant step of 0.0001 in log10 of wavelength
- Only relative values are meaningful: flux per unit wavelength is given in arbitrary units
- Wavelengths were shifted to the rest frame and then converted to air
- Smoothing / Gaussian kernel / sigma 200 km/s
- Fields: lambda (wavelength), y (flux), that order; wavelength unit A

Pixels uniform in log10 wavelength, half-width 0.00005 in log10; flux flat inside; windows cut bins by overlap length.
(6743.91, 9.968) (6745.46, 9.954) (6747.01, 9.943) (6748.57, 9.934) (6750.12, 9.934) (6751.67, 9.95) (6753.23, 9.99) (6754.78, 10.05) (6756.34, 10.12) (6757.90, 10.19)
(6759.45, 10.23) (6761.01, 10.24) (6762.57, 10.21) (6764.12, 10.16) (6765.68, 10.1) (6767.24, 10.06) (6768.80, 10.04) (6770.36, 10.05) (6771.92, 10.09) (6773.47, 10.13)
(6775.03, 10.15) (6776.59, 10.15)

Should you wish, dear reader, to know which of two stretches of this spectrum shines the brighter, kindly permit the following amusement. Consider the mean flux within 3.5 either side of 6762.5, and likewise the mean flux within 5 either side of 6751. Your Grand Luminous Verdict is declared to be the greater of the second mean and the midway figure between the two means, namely 10.1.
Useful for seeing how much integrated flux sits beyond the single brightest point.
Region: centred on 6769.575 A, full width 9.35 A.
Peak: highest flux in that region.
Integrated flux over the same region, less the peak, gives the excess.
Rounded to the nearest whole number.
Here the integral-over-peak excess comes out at 84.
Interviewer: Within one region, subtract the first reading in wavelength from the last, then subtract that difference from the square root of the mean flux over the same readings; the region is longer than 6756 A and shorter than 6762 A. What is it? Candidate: 3.07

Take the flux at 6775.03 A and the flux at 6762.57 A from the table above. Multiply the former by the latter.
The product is 104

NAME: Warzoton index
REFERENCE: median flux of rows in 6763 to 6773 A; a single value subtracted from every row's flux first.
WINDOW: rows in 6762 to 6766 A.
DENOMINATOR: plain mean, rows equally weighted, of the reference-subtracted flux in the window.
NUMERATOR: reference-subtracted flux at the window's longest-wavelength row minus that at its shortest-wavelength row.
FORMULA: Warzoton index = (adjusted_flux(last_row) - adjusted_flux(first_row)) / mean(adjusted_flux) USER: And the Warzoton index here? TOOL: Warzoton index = -1.3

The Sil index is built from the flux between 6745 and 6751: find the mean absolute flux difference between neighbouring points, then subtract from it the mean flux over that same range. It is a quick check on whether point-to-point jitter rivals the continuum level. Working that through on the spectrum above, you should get -9.9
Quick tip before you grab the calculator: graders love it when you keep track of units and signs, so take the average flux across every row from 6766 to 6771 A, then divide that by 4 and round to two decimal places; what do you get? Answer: 2.51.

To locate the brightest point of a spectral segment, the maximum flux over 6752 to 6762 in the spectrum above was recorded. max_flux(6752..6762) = 10.24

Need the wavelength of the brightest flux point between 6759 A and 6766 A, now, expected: 6761.01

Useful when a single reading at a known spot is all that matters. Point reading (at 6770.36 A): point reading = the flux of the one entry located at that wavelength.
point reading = 10.05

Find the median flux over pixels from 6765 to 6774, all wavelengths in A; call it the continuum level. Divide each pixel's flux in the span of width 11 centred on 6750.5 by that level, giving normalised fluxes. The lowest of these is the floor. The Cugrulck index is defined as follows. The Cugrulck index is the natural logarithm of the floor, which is -0.014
